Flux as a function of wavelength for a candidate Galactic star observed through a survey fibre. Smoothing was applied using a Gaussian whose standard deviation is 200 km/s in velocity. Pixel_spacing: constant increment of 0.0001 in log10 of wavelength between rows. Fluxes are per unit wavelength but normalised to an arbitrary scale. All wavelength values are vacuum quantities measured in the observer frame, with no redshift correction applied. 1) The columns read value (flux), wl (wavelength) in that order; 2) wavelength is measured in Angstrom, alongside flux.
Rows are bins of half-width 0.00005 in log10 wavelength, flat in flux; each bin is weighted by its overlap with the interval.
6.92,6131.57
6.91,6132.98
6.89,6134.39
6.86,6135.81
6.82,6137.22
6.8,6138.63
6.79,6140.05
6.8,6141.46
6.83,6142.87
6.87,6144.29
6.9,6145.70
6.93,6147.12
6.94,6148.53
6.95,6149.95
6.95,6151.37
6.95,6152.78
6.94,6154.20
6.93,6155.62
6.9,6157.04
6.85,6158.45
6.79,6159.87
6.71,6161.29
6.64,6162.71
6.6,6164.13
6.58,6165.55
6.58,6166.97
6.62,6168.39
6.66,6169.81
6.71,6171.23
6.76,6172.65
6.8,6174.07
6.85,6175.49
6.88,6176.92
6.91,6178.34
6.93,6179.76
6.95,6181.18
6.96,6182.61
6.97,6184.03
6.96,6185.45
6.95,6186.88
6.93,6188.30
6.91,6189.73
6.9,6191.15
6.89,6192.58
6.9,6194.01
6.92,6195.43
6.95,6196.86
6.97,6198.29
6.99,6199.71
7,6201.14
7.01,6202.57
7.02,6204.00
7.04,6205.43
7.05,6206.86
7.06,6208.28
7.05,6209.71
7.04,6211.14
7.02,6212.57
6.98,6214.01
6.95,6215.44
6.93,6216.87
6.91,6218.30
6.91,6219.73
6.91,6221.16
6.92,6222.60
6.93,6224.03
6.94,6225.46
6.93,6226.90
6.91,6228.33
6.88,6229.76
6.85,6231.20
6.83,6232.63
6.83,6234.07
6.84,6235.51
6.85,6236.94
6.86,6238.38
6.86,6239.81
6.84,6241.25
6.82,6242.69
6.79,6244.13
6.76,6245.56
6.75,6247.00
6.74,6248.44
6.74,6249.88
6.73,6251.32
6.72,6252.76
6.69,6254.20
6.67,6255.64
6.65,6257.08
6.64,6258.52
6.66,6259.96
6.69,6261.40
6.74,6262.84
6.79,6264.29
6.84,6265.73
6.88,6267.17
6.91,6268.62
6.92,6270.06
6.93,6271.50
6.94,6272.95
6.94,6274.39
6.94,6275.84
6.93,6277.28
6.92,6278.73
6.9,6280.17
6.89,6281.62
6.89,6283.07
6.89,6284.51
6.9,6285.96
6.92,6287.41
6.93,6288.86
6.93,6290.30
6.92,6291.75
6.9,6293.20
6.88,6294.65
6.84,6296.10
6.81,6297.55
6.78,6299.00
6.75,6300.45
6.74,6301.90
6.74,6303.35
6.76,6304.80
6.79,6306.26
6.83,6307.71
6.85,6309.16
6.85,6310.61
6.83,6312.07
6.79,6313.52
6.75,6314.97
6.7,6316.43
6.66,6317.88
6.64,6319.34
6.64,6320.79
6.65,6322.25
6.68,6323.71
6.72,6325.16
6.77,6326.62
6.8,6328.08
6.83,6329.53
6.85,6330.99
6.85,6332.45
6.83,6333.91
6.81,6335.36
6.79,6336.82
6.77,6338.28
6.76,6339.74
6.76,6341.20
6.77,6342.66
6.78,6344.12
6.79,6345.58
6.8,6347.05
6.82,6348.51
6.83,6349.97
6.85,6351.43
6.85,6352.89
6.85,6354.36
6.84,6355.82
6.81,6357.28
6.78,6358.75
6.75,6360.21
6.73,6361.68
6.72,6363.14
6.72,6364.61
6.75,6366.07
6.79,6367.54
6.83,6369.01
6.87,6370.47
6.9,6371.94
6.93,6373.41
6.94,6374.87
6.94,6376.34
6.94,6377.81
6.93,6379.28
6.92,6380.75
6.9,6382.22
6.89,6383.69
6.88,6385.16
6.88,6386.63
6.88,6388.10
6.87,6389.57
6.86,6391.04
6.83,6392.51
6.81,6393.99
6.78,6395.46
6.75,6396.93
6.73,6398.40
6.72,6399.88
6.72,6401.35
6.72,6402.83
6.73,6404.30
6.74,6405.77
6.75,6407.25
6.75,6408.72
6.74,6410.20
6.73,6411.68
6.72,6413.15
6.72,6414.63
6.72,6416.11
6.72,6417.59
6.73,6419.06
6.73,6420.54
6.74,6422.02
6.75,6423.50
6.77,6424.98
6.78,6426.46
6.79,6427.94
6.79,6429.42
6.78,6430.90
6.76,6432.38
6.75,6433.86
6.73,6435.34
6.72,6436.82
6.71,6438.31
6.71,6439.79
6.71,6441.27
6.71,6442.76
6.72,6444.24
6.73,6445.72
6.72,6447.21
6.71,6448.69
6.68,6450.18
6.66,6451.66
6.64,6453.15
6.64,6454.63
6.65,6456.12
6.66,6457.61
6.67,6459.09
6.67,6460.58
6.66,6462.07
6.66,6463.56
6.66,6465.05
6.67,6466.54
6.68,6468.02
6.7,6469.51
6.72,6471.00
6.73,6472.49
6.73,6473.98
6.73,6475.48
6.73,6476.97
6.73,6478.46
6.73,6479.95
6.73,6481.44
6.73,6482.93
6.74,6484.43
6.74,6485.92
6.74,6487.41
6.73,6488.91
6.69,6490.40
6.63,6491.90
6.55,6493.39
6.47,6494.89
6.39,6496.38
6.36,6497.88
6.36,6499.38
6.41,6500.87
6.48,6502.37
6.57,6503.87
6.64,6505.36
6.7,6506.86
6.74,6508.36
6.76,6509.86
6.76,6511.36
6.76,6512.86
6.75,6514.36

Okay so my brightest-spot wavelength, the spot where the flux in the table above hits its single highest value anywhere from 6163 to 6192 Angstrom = 6184.03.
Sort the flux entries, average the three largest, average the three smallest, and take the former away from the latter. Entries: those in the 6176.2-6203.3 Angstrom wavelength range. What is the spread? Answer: -0.11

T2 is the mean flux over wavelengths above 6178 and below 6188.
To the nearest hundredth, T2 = 6.95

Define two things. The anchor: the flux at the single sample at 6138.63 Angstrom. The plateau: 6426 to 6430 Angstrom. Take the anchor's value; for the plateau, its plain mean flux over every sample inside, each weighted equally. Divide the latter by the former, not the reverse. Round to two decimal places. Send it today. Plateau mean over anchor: 1.00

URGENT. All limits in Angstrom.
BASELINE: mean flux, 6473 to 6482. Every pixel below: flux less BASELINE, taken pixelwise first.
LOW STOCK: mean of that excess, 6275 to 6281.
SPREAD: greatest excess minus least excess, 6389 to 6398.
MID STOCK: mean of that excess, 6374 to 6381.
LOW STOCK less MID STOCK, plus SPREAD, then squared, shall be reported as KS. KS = 0.012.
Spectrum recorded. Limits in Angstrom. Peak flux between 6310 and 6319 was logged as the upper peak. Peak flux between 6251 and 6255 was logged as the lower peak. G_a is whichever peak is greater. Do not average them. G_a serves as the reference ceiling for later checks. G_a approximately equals 6.85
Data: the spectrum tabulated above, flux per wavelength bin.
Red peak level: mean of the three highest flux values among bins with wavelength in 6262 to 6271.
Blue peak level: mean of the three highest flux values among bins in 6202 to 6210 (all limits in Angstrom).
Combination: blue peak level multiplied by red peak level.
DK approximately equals 48.7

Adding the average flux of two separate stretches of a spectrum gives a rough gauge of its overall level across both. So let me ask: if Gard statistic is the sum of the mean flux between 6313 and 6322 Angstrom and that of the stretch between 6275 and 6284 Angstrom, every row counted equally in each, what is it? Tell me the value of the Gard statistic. 13.6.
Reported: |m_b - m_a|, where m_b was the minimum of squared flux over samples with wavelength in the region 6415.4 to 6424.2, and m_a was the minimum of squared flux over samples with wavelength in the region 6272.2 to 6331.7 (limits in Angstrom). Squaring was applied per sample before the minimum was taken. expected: 1.07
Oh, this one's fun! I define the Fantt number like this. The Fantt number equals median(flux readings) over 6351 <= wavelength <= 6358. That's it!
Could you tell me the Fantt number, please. 6.850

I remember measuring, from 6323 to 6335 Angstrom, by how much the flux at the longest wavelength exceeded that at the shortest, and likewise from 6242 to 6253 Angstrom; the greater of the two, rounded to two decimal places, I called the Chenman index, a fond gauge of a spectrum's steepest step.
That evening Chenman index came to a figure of 0.15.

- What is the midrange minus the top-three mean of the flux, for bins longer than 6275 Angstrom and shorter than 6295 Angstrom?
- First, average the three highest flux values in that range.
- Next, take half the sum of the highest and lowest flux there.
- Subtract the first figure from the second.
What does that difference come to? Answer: -0.023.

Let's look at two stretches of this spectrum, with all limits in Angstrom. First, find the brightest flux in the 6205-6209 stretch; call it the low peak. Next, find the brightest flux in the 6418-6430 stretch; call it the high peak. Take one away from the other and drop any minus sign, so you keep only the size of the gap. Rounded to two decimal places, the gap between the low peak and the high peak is 0.27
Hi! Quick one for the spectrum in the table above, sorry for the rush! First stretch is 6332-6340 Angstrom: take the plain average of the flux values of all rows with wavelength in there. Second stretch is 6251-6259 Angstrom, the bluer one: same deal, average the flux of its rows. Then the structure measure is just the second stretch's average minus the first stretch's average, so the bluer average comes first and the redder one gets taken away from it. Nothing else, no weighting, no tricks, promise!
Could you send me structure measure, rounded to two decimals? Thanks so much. -0.12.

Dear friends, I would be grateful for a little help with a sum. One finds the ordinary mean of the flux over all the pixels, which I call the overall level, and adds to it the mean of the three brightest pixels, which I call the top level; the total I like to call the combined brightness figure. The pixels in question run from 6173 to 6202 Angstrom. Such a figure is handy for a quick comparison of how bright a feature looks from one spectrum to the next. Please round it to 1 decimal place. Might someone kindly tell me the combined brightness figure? 13.9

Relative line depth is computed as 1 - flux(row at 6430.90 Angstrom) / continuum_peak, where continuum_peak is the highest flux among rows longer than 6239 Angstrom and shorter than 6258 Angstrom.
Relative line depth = 0.012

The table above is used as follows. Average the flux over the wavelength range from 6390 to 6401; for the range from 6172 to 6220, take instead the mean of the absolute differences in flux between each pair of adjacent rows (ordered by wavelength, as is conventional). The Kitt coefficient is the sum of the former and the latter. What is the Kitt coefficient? 6.80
